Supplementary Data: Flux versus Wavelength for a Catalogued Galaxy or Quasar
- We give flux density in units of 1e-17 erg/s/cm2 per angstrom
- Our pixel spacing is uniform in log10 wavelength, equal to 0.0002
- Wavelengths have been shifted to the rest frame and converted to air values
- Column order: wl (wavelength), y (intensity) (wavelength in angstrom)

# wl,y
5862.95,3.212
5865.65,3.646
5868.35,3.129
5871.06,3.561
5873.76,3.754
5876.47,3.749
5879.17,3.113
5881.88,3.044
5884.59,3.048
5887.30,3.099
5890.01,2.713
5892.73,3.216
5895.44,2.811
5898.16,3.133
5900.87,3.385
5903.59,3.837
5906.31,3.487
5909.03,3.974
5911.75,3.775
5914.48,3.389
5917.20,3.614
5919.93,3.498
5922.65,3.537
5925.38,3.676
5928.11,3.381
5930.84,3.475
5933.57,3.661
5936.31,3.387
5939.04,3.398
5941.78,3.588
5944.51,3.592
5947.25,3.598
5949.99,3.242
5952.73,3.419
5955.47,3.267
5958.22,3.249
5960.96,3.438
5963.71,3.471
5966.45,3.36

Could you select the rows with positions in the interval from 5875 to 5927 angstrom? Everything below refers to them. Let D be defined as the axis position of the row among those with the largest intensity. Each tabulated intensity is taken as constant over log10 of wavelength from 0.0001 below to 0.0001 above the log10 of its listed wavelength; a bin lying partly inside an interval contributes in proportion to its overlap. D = 5909.03 angstrom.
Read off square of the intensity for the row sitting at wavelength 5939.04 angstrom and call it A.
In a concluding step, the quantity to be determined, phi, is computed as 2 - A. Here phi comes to -9.5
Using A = 11.5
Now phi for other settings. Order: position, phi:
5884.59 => -7.3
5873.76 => -12.1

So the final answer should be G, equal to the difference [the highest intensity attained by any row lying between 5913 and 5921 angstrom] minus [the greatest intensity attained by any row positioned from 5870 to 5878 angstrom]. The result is -0.1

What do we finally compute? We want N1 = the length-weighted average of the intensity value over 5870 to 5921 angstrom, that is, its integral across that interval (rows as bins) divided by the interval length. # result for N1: 3.38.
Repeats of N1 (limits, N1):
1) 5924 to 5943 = 3.51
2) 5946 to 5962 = 3.37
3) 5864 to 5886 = 3.38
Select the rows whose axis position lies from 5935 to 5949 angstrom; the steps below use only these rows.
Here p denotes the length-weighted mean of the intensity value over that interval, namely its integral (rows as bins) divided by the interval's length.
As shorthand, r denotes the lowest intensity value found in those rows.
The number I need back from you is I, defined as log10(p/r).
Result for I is 0.015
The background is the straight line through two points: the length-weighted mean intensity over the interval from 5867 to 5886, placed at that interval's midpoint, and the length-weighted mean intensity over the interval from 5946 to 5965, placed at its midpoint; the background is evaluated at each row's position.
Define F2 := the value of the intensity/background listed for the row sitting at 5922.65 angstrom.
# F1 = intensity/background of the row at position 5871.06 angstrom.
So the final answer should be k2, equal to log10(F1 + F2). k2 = 0.326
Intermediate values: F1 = 1.07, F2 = 1.05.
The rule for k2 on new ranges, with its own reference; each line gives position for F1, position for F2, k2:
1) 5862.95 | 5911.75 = 0.320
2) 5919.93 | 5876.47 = 0.335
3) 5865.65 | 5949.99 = 0.312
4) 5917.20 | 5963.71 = 0.322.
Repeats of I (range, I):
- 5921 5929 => 0.020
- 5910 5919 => 0.027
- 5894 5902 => 0.043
